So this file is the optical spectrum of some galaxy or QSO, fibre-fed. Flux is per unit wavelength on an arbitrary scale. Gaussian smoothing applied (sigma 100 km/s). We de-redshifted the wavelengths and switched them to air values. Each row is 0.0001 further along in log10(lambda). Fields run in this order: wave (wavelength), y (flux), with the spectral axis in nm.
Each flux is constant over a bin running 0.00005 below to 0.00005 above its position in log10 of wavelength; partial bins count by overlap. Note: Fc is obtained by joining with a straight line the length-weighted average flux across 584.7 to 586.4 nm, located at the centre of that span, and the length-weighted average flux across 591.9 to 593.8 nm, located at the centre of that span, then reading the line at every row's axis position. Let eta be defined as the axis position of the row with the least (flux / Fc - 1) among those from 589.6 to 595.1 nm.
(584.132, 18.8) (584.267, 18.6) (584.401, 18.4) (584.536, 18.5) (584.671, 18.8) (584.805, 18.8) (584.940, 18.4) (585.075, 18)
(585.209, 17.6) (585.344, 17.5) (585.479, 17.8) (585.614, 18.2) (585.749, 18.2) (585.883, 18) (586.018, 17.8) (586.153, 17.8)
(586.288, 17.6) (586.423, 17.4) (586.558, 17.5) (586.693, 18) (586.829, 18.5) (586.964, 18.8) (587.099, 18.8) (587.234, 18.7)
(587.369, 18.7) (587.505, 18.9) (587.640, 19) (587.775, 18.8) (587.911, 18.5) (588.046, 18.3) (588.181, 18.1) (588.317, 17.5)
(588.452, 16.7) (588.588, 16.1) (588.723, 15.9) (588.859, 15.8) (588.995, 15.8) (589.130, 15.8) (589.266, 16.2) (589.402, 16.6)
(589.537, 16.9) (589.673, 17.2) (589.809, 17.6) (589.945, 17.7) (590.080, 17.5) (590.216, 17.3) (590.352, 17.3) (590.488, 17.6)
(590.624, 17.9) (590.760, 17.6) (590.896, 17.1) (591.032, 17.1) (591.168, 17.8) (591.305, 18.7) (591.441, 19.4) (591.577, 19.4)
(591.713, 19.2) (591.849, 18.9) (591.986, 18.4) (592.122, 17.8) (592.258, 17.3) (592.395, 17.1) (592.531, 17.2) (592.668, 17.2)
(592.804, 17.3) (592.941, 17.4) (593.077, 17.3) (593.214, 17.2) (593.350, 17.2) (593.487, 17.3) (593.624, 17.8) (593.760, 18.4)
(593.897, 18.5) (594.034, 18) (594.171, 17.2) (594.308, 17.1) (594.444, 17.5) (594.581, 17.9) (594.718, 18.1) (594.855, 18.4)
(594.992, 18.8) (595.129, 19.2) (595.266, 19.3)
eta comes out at 590.896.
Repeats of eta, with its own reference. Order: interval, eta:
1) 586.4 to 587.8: 586.423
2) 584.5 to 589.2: 588.859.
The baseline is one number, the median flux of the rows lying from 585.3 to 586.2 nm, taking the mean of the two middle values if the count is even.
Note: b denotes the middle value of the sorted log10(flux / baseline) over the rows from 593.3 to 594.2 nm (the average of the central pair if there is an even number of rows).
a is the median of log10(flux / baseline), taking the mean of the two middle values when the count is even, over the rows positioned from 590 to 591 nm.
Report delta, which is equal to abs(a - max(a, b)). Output 0.007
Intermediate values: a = -0.007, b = 0.000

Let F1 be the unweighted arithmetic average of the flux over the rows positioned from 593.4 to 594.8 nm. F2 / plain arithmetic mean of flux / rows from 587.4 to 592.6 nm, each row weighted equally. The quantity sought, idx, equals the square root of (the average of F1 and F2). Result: 4.20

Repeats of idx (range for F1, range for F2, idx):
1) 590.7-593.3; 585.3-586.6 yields 4.22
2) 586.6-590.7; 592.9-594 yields 4.19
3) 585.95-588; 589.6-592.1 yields 4.26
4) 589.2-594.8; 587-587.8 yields 4.27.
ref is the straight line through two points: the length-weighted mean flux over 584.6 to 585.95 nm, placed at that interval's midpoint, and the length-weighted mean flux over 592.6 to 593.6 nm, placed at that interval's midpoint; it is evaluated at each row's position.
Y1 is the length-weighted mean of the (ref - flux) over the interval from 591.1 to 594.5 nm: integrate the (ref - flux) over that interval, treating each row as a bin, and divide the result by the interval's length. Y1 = -0.54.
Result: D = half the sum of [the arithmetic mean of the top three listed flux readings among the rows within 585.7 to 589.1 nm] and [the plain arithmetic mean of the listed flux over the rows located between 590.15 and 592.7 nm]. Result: 18.4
